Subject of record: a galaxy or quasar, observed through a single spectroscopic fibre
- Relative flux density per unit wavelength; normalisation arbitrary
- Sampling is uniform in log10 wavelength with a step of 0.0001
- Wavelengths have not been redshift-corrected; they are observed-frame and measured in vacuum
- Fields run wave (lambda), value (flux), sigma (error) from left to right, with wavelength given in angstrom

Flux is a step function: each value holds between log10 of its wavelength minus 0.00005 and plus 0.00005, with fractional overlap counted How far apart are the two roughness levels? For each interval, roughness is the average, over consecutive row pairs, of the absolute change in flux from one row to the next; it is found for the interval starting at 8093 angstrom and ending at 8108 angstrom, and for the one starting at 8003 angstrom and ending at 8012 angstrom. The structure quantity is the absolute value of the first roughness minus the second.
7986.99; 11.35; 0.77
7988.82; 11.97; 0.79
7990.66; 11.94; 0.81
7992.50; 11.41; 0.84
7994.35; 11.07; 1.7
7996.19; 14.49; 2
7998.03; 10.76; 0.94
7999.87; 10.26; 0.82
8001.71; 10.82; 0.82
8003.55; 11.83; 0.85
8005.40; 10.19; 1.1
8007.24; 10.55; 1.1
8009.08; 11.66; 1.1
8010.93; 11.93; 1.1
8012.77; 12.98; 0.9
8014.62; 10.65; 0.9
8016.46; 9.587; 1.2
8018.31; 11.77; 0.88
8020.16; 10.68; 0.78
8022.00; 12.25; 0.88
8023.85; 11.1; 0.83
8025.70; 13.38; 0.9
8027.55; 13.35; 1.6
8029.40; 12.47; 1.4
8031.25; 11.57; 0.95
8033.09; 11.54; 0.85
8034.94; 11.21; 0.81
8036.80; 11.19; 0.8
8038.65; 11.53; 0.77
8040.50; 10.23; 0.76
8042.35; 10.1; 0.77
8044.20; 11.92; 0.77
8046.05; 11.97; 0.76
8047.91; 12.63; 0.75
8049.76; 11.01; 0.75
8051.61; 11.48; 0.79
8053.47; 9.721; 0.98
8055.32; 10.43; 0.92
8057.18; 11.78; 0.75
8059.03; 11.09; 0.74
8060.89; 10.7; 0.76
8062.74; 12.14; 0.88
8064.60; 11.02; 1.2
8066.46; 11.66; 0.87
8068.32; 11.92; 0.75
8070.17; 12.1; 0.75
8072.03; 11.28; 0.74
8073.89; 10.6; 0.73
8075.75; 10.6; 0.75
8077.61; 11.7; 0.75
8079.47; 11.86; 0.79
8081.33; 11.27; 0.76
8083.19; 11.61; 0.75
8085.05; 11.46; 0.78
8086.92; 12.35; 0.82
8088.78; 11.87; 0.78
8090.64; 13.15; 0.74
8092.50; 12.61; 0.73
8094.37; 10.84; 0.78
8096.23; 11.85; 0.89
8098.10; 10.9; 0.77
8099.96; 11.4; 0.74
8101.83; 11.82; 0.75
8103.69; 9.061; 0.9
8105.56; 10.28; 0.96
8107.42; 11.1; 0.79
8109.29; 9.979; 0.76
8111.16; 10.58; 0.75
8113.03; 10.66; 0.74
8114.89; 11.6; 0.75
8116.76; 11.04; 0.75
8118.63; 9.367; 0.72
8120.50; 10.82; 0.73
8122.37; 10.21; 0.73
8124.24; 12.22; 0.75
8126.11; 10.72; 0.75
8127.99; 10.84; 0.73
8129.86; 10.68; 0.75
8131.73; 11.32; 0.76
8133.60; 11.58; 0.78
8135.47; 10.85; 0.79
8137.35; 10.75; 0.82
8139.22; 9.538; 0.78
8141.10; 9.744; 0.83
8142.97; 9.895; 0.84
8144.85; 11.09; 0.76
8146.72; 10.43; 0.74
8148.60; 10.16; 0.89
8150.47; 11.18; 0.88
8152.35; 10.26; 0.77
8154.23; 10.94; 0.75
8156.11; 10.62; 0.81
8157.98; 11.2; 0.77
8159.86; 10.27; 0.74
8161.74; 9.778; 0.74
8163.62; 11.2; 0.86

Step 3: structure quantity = 0.25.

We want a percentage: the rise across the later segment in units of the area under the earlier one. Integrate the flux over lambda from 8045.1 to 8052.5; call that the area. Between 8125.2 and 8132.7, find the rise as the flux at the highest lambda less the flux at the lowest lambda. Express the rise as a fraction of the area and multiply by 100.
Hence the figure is 0.69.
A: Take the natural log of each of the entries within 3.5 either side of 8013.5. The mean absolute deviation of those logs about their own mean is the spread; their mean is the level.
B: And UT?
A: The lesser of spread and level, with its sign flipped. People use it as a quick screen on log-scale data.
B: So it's -0.10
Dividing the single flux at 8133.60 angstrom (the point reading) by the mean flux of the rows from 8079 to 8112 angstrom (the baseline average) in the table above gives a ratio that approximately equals 1.02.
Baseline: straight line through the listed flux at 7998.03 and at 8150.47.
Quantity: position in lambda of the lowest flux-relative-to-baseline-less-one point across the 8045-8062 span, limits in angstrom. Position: 8053.47 angstrom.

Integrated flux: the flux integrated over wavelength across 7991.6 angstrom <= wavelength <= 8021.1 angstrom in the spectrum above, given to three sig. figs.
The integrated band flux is 333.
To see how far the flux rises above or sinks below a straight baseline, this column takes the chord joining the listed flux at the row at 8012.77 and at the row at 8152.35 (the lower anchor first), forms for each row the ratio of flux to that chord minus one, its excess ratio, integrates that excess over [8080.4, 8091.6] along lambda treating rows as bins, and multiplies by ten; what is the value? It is 4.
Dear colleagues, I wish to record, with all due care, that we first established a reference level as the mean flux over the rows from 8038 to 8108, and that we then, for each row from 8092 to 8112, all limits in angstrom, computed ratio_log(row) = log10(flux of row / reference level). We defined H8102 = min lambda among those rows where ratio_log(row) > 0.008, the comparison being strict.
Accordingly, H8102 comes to 8092.50 angstrom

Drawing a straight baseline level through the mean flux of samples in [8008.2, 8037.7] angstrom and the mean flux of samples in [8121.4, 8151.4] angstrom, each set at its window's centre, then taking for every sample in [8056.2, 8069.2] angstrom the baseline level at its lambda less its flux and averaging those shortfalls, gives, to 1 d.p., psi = -0.1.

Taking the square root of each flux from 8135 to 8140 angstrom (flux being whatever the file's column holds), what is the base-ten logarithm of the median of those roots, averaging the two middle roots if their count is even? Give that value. 0.516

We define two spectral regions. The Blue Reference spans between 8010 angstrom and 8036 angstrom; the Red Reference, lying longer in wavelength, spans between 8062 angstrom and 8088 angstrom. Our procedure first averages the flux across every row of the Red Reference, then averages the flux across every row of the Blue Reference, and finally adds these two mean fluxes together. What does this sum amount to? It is 23.3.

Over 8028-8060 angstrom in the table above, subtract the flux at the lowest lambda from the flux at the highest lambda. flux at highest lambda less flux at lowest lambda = -1.4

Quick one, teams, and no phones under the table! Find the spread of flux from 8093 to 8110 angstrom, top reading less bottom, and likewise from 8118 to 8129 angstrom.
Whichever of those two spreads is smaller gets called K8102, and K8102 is 2.8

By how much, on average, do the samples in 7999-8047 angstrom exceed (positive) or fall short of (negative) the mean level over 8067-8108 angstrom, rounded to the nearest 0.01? -0.03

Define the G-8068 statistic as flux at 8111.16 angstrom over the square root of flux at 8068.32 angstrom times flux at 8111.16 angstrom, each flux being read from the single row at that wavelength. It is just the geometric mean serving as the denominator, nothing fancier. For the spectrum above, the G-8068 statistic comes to 0.94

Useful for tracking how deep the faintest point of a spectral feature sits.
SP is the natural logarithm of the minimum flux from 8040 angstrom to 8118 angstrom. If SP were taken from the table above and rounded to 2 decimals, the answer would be 2.20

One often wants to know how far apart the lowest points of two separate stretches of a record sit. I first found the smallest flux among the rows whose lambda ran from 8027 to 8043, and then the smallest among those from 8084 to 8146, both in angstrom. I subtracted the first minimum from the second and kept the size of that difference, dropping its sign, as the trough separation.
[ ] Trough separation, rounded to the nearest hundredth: 1.04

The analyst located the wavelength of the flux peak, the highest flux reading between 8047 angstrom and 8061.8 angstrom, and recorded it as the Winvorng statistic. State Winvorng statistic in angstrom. 8047.91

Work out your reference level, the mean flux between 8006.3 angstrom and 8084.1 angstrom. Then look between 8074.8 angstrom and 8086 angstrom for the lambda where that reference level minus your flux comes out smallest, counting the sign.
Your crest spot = 8079.47 angstrom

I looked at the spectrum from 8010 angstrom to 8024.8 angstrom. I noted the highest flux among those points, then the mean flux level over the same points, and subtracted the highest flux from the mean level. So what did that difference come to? -1.61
